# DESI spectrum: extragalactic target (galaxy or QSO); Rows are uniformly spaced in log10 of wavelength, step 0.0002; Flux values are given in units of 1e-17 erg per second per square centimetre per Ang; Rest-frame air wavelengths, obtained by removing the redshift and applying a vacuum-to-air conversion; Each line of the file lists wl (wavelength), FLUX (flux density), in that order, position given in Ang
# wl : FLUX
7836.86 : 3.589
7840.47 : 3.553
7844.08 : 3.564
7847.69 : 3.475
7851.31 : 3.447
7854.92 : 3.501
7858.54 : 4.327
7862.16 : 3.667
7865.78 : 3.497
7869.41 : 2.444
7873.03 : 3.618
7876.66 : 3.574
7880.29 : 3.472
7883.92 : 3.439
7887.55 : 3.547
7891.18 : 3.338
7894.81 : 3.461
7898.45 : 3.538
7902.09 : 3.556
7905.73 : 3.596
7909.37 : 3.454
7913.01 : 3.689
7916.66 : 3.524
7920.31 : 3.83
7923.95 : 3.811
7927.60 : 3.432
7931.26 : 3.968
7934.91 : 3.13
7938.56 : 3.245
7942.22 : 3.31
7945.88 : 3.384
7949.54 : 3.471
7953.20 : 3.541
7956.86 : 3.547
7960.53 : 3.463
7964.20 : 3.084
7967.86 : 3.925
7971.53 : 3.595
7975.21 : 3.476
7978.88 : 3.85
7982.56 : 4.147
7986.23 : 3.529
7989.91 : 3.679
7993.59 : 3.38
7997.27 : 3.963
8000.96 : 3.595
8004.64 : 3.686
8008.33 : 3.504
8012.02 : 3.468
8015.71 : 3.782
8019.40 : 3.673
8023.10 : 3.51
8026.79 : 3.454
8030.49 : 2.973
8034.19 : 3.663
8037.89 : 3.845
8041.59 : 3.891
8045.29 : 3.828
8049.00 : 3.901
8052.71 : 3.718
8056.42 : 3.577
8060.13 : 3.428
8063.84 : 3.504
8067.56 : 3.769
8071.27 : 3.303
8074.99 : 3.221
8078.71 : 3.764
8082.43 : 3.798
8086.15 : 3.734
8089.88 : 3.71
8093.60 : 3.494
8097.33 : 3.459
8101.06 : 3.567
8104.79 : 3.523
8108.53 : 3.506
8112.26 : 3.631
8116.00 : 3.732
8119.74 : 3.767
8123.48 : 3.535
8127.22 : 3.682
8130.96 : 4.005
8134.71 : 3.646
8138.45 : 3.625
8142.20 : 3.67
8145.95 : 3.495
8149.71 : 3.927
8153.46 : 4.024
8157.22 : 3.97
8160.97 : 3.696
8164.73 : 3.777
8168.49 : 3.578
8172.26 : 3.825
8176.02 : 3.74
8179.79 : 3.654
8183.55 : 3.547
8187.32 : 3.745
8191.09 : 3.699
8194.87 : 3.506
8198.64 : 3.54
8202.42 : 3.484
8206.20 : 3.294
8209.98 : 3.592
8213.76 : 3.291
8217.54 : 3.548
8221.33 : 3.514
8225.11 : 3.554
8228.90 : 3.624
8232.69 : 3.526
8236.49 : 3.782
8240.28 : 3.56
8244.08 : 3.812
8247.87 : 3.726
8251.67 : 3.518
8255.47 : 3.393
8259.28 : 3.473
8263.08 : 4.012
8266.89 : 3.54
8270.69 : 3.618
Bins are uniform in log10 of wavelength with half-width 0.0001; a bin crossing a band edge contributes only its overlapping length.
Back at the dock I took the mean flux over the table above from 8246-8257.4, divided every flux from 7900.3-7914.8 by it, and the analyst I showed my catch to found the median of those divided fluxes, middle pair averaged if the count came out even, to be 1.009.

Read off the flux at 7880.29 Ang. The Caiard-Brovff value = 3.472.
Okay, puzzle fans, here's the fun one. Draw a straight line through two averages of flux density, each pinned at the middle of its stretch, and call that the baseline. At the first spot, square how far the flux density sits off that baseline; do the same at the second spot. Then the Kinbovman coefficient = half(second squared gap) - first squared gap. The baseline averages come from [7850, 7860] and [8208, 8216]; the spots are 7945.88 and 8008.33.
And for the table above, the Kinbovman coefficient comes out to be -0.08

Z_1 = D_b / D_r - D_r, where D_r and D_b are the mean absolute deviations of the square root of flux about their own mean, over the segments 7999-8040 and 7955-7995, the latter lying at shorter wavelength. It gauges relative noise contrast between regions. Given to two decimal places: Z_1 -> 1.25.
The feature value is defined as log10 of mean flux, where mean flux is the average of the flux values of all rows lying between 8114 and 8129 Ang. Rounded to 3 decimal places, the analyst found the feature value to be 0.566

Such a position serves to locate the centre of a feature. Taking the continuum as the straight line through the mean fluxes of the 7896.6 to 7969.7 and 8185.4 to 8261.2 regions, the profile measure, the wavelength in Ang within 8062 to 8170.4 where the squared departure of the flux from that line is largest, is 8153.46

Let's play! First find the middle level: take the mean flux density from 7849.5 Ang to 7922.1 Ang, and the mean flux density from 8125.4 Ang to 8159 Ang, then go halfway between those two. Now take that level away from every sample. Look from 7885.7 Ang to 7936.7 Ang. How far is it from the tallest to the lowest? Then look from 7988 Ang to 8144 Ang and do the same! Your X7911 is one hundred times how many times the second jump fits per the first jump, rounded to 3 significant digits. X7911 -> 123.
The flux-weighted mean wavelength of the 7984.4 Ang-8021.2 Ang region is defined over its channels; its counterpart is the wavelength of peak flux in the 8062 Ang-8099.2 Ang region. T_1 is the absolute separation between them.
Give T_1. 79.6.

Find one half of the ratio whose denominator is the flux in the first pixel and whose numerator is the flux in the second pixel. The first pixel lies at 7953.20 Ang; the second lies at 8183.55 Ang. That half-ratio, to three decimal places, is 0.501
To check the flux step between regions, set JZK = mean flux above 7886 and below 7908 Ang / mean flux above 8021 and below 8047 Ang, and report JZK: 0.98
